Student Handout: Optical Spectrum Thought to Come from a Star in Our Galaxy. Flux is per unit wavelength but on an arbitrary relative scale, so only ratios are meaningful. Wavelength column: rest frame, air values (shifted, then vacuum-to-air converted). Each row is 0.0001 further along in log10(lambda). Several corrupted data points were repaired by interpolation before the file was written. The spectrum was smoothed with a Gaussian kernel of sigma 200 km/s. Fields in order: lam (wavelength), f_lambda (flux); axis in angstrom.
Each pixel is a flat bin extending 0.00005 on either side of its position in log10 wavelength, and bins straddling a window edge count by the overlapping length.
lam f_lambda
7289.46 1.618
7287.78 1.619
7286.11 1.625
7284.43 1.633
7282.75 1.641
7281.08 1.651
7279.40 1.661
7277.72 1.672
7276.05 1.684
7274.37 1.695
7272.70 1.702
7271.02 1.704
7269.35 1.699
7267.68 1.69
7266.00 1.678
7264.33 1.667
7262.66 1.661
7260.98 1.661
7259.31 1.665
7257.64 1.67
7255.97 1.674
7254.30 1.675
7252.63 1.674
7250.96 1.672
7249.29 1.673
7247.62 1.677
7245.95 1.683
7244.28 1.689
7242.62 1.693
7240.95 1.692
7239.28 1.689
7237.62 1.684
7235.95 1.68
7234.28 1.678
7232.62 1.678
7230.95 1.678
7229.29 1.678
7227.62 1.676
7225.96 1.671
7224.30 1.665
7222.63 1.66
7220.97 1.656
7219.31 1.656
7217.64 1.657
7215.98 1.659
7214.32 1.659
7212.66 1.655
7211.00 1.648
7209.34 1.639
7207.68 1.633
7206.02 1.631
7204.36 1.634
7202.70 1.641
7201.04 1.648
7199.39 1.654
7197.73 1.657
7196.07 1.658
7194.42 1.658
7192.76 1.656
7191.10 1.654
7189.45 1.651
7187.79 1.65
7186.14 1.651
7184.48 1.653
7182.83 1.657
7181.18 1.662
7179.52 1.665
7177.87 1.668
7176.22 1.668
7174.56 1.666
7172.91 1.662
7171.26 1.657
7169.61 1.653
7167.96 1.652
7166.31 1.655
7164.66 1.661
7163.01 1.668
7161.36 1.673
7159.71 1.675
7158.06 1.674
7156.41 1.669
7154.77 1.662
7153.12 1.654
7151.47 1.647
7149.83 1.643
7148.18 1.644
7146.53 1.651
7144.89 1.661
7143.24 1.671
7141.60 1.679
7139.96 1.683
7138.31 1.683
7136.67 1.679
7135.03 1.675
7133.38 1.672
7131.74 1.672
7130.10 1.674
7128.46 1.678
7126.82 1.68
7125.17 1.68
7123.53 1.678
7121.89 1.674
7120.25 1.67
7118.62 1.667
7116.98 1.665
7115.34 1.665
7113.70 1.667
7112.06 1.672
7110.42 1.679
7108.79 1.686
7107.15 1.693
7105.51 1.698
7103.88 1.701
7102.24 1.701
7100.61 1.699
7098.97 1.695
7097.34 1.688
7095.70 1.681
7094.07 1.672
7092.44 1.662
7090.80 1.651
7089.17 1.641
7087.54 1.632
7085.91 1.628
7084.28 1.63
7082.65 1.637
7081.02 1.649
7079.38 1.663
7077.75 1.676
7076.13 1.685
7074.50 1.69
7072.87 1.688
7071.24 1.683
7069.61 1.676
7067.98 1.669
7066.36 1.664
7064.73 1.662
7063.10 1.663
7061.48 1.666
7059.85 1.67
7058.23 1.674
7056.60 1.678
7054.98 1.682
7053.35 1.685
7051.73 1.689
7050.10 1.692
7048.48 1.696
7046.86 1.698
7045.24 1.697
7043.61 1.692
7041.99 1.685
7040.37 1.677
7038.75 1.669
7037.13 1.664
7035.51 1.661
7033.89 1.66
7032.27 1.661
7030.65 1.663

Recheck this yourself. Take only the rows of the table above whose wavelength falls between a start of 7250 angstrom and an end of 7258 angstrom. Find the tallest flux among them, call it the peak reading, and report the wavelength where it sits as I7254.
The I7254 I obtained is 7254.30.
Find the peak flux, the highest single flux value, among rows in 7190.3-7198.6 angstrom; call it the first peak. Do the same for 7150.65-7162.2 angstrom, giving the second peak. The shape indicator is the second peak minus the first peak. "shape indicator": 0.017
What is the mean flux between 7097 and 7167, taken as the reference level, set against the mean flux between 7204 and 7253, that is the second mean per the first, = 1.00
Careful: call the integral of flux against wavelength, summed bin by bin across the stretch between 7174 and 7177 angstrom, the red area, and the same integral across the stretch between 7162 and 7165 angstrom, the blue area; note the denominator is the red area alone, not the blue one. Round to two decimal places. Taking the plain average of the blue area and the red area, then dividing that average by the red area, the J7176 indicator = 1.00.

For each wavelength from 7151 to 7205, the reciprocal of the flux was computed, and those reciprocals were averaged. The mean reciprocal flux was 0.603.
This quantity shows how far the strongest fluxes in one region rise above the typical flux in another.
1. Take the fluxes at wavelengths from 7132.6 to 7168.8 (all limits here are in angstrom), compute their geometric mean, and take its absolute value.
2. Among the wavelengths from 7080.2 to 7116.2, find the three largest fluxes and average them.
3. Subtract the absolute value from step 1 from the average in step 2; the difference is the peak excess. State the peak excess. 0.035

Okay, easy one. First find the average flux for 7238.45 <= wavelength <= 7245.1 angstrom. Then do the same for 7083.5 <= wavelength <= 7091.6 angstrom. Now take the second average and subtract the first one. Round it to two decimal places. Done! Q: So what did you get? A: -0.05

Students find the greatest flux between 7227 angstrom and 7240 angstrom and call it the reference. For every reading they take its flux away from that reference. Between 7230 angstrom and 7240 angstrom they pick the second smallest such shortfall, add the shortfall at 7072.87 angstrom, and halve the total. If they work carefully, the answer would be 0.003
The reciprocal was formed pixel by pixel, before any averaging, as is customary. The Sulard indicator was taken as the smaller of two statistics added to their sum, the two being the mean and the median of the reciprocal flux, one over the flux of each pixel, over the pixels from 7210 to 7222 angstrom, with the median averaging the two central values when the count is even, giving 1.81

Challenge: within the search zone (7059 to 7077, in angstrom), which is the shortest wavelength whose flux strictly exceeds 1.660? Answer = 7059.85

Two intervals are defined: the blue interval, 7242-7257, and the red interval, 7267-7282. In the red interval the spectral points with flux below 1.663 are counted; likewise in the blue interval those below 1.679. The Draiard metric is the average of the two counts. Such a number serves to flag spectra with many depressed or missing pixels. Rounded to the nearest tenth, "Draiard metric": 4.0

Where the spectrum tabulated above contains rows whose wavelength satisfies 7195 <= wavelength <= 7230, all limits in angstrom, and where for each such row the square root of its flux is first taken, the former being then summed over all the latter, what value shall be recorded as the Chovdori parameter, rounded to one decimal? 27.0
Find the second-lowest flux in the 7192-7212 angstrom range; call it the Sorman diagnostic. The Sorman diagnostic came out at 1.633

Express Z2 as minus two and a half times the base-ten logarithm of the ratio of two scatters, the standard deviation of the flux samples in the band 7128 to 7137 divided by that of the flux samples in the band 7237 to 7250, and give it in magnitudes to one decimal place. 1.0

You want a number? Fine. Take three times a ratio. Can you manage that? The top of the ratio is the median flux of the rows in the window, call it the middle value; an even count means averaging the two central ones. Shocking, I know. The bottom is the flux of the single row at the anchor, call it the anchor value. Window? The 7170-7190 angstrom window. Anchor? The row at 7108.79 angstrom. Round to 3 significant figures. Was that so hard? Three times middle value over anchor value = 2.95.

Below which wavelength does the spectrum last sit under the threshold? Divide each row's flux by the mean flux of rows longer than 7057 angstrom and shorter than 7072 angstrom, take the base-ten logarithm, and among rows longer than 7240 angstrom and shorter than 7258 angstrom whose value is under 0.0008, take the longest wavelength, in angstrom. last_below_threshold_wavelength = 7257.64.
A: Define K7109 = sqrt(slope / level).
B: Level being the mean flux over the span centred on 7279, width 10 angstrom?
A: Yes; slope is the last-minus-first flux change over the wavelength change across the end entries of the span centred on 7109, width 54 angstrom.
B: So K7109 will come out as 0.021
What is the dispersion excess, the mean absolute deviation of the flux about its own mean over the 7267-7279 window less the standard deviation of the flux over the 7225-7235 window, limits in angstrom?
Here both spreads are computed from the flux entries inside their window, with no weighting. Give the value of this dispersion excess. 0.006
